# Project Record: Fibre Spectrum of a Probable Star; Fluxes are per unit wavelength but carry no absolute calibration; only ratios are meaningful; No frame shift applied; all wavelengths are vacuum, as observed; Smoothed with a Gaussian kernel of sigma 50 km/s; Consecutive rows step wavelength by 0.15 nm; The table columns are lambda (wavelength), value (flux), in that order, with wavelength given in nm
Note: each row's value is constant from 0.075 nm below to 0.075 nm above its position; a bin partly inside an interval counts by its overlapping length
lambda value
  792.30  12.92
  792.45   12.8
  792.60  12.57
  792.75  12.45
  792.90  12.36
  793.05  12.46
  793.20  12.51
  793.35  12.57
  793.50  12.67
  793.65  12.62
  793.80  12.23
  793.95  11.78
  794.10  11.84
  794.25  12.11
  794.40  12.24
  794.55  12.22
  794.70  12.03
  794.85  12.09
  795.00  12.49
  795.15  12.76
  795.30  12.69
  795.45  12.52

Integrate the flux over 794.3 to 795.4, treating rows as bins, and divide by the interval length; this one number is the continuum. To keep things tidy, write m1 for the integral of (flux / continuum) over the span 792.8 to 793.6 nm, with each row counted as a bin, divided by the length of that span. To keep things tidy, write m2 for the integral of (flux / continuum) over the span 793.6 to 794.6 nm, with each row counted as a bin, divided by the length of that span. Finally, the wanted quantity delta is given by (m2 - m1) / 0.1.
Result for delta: -0.31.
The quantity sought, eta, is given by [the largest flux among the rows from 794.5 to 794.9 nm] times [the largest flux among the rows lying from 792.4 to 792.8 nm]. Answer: 156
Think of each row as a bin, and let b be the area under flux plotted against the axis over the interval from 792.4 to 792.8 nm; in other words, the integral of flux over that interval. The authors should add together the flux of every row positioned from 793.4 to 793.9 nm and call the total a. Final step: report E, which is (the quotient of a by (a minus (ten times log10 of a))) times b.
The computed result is 8.69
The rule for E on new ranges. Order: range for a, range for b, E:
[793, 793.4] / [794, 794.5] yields 10.38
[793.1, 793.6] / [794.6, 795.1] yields 10.50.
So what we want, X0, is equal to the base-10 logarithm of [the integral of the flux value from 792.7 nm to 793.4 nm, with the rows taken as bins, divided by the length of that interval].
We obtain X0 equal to 1.10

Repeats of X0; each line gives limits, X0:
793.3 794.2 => 1.09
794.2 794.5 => 1.09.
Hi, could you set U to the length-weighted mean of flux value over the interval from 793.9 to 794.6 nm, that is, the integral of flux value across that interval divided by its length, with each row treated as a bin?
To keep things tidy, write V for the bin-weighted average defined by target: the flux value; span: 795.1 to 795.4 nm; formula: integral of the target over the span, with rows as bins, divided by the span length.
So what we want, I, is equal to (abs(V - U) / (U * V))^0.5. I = 0.066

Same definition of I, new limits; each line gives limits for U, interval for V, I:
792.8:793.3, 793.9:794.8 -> 0.052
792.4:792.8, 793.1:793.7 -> 0.011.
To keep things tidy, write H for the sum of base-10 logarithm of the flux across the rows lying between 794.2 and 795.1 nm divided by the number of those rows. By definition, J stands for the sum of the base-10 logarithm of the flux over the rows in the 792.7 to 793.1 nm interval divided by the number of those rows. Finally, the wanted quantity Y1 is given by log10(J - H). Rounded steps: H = 1.09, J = 1.09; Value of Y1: -2.10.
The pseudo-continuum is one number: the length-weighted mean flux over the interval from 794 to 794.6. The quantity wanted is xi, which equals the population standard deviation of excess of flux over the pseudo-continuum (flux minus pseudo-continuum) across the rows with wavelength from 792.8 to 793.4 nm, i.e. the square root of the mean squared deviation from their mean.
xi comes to 0.08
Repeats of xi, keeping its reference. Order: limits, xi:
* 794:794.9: 0.13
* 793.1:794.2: 0.35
